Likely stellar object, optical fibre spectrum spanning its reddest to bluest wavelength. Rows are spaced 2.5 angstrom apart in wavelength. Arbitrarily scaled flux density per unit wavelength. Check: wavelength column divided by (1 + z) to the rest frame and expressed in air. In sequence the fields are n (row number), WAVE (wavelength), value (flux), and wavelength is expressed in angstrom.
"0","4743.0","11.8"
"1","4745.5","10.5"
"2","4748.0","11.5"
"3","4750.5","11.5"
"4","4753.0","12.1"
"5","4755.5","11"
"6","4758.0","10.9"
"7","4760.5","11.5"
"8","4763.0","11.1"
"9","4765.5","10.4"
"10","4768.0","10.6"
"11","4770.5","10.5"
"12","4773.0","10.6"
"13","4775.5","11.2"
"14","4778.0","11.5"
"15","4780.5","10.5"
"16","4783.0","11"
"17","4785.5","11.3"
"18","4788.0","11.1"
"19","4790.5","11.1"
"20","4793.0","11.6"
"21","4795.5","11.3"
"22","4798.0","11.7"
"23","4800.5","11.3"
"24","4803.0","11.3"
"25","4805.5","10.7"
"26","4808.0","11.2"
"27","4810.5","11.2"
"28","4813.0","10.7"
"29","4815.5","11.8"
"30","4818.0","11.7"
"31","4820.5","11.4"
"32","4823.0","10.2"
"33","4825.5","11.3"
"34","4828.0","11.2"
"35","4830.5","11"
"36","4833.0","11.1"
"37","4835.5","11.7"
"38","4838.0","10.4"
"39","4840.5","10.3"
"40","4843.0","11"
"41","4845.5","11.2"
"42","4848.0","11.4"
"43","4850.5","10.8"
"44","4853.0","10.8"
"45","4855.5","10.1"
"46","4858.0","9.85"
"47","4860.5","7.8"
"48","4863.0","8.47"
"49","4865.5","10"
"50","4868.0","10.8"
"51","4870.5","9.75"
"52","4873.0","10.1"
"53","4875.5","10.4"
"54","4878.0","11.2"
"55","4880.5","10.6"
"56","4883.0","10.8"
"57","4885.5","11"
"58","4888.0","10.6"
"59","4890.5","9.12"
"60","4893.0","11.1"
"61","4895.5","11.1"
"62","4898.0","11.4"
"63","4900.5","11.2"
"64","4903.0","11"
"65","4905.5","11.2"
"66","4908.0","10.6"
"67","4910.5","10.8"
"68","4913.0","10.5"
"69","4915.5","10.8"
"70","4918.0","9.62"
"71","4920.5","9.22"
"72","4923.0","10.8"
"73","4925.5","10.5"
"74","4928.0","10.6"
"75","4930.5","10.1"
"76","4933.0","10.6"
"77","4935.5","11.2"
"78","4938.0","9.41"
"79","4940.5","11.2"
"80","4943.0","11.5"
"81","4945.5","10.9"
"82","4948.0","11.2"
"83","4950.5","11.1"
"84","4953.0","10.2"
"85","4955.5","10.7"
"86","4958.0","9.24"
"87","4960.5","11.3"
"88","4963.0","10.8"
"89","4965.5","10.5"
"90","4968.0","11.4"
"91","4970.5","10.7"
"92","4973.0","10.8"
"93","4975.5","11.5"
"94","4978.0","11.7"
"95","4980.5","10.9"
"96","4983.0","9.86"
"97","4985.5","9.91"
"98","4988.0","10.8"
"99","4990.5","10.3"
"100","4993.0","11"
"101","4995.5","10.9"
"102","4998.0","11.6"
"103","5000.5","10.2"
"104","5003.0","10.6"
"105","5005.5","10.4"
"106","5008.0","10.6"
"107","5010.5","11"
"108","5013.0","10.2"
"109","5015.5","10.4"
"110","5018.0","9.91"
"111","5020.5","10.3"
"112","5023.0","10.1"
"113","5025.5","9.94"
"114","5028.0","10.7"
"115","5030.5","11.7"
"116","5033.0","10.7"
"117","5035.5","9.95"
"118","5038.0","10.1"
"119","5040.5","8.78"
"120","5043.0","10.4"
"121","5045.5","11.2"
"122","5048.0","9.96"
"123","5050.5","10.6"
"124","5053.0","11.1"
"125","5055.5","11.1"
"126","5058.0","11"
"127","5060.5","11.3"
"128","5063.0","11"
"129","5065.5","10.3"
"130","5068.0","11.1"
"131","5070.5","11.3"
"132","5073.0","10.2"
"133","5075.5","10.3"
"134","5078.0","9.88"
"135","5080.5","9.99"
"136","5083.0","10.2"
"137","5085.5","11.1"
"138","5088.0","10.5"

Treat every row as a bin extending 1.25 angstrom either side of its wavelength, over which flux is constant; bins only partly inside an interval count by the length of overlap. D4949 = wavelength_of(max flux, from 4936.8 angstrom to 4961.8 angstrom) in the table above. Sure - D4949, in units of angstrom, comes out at 4943.0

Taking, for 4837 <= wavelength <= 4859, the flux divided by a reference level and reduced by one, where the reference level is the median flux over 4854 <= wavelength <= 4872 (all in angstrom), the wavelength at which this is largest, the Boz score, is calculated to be 4848.0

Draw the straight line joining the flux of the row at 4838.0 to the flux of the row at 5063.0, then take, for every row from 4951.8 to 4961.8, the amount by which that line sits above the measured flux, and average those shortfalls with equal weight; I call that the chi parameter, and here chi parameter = 0.4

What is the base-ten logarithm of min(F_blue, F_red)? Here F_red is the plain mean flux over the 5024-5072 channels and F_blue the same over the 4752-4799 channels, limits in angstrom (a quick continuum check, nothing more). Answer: 1.03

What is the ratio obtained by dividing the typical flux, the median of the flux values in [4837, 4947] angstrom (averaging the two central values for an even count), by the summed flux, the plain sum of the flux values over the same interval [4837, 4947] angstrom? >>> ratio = 0.023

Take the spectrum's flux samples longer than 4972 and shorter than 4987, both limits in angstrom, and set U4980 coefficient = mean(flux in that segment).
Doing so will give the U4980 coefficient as 10.78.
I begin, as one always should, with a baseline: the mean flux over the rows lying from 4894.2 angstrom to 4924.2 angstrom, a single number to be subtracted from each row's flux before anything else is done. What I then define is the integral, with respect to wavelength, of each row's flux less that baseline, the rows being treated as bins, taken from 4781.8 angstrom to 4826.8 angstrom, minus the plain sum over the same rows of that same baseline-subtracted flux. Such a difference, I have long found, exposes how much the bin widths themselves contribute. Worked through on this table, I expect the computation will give 14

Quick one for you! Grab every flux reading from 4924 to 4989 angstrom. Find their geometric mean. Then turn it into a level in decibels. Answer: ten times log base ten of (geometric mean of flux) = 10.3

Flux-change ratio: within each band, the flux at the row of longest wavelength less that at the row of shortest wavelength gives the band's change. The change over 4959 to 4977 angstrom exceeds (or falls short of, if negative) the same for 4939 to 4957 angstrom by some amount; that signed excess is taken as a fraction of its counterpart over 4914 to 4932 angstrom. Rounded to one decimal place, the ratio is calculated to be -1.0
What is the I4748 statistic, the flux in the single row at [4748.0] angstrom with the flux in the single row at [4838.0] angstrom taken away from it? 1.1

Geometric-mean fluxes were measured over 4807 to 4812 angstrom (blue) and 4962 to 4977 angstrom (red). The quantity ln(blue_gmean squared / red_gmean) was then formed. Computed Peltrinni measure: 2.44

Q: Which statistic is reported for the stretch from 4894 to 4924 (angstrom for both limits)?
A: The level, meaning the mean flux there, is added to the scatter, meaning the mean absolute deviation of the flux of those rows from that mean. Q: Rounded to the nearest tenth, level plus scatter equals 11.2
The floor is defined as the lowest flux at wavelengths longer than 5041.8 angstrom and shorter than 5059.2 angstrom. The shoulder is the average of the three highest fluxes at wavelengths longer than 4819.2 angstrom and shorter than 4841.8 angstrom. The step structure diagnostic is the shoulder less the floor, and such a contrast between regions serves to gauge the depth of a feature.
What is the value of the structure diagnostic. 1.5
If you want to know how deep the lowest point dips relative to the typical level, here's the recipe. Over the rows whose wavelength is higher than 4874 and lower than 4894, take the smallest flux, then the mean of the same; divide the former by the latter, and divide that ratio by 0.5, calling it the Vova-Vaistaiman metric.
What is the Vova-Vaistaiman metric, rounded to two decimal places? 1.72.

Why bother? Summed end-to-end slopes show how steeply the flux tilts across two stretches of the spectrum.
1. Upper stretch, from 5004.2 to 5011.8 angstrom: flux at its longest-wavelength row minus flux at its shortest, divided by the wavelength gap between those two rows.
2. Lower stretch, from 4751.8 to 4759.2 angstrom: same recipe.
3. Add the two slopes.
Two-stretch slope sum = -0.12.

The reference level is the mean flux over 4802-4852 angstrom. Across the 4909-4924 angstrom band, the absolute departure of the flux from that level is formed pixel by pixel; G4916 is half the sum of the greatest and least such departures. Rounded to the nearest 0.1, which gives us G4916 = 1.1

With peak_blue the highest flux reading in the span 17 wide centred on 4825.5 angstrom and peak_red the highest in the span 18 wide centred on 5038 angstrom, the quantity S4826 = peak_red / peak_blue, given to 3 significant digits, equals 1.00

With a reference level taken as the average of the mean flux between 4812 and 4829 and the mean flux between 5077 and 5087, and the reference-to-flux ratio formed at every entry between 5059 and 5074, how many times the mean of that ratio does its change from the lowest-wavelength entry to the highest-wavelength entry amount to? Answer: 0.10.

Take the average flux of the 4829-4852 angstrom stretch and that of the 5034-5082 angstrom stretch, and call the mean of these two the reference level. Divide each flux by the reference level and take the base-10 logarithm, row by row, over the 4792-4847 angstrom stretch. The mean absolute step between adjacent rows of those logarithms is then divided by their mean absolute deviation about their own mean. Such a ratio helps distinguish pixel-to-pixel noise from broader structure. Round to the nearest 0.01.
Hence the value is 1.35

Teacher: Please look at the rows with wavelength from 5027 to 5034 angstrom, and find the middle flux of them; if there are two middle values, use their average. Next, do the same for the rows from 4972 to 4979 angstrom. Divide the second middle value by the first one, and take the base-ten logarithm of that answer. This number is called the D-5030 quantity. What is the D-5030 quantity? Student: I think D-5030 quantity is 0.031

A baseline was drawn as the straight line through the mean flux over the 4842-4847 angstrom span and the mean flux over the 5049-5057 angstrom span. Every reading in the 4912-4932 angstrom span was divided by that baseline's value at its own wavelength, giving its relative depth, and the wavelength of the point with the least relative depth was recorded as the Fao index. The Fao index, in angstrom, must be 4920.5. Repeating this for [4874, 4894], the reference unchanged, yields 4890.5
